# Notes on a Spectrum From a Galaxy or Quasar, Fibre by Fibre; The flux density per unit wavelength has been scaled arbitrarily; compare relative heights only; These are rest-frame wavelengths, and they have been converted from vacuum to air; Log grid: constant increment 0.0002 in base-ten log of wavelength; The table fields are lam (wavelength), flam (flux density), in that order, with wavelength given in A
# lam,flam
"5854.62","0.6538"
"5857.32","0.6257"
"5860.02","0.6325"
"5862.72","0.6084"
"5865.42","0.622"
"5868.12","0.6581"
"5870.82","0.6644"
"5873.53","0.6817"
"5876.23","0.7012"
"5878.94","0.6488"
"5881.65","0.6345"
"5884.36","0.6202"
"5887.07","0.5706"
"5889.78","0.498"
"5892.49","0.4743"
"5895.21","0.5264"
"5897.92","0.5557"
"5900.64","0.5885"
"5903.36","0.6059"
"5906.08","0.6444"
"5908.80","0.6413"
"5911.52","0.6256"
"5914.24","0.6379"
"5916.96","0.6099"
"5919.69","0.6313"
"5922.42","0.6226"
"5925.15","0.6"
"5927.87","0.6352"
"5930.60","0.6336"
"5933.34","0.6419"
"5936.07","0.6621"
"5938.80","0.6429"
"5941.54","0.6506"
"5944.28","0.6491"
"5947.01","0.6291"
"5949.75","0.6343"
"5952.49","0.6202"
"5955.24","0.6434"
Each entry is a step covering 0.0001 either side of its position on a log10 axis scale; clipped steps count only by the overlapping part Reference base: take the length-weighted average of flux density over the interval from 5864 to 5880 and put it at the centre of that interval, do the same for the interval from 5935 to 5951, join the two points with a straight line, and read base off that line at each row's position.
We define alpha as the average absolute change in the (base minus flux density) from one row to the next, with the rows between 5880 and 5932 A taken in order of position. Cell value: 0.027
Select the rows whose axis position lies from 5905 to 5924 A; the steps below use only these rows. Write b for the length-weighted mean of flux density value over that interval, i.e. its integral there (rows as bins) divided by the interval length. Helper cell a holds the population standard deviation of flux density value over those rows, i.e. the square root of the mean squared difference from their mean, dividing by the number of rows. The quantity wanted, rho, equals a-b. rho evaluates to -0.619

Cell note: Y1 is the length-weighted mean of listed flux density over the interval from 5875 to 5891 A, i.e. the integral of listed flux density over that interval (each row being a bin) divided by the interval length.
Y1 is 0.61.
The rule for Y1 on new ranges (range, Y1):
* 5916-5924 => 0.62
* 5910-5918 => 0.63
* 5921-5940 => 0.63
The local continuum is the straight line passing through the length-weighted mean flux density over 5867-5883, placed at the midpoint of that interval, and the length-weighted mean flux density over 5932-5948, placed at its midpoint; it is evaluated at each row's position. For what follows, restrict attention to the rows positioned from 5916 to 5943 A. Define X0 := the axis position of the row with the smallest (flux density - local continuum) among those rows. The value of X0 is 5925.15 A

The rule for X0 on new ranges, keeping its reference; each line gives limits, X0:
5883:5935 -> 5892.49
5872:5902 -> 5892.49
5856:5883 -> 5862.72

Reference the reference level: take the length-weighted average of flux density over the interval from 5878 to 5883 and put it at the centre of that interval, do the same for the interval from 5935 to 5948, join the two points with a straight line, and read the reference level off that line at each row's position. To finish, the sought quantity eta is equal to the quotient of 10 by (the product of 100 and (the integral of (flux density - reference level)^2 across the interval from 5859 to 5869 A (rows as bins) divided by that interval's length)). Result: 239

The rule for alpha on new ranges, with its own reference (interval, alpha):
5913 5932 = 0.019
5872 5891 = 0.037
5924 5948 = 0.014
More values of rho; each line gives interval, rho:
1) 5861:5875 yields -0.620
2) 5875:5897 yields -0.508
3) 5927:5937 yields -0.631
